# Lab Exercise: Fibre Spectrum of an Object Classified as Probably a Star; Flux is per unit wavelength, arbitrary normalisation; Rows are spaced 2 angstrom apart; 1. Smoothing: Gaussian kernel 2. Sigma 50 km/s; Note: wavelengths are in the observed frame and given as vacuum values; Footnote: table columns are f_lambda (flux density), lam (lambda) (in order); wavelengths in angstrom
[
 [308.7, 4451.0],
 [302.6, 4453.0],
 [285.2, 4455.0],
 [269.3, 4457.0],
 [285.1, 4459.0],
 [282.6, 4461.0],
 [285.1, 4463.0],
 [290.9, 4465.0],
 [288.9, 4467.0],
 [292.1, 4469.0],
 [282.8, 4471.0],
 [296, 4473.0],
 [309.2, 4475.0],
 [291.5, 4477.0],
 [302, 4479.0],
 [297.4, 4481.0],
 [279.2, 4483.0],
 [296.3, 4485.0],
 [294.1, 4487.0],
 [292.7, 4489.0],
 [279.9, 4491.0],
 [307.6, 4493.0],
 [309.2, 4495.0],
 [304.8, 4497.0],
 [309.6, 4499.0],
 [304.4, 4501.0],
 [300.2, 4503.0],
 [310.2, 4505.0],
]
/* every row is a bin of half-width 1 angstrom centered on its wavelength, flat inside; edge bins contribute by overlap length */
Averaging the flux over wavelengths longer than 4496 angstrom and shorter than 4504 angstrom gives 305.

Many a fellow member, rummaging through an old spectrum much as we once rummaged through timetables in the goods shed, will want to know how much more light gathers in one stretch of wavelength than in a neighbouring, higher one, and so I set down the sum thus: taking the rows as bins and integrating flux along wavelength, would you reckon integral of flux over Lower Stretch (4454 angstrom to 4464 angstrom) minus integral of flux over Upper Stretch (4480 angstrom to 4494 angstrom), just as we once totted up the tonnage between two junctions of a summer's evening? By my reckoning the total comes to -1280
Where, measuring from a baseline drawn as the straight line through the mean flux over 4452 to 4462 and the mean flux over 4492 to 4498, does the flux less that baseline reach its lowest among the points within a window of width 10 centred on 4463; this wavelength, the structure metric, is 4461.0 angstrom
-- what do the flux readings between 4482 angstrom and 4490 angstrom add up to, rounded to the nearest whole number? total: 1162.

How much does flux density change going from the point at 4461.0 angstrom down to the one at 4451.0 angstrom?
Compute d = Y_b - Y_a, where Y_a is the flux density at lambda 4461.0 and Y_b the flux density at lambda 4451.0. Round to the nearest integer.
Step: 26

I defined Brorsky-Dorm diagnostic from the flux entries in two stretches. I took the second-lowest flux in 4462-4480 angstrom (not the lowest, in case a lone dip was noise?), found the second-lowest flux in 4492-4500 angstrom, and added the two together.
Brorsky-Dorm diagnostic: 593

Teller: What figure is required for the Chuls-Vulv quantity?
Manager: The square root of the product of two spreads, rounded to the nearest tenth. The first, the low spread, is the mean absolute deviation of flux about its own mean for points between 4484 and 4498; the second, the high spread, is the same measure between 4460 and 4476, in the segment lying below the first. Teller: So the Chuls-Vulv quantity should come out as 7.0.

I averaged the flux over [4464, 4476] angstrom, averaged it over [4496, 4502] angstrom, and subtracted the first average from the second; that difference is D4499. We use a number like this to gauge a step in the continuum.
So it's 13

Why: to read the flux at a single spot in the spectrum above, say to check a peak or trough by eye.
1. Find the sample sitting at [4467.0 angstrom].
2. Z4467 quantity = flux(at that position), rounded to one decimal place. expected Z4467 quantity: 288.9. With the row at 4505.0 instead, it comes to 310.2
